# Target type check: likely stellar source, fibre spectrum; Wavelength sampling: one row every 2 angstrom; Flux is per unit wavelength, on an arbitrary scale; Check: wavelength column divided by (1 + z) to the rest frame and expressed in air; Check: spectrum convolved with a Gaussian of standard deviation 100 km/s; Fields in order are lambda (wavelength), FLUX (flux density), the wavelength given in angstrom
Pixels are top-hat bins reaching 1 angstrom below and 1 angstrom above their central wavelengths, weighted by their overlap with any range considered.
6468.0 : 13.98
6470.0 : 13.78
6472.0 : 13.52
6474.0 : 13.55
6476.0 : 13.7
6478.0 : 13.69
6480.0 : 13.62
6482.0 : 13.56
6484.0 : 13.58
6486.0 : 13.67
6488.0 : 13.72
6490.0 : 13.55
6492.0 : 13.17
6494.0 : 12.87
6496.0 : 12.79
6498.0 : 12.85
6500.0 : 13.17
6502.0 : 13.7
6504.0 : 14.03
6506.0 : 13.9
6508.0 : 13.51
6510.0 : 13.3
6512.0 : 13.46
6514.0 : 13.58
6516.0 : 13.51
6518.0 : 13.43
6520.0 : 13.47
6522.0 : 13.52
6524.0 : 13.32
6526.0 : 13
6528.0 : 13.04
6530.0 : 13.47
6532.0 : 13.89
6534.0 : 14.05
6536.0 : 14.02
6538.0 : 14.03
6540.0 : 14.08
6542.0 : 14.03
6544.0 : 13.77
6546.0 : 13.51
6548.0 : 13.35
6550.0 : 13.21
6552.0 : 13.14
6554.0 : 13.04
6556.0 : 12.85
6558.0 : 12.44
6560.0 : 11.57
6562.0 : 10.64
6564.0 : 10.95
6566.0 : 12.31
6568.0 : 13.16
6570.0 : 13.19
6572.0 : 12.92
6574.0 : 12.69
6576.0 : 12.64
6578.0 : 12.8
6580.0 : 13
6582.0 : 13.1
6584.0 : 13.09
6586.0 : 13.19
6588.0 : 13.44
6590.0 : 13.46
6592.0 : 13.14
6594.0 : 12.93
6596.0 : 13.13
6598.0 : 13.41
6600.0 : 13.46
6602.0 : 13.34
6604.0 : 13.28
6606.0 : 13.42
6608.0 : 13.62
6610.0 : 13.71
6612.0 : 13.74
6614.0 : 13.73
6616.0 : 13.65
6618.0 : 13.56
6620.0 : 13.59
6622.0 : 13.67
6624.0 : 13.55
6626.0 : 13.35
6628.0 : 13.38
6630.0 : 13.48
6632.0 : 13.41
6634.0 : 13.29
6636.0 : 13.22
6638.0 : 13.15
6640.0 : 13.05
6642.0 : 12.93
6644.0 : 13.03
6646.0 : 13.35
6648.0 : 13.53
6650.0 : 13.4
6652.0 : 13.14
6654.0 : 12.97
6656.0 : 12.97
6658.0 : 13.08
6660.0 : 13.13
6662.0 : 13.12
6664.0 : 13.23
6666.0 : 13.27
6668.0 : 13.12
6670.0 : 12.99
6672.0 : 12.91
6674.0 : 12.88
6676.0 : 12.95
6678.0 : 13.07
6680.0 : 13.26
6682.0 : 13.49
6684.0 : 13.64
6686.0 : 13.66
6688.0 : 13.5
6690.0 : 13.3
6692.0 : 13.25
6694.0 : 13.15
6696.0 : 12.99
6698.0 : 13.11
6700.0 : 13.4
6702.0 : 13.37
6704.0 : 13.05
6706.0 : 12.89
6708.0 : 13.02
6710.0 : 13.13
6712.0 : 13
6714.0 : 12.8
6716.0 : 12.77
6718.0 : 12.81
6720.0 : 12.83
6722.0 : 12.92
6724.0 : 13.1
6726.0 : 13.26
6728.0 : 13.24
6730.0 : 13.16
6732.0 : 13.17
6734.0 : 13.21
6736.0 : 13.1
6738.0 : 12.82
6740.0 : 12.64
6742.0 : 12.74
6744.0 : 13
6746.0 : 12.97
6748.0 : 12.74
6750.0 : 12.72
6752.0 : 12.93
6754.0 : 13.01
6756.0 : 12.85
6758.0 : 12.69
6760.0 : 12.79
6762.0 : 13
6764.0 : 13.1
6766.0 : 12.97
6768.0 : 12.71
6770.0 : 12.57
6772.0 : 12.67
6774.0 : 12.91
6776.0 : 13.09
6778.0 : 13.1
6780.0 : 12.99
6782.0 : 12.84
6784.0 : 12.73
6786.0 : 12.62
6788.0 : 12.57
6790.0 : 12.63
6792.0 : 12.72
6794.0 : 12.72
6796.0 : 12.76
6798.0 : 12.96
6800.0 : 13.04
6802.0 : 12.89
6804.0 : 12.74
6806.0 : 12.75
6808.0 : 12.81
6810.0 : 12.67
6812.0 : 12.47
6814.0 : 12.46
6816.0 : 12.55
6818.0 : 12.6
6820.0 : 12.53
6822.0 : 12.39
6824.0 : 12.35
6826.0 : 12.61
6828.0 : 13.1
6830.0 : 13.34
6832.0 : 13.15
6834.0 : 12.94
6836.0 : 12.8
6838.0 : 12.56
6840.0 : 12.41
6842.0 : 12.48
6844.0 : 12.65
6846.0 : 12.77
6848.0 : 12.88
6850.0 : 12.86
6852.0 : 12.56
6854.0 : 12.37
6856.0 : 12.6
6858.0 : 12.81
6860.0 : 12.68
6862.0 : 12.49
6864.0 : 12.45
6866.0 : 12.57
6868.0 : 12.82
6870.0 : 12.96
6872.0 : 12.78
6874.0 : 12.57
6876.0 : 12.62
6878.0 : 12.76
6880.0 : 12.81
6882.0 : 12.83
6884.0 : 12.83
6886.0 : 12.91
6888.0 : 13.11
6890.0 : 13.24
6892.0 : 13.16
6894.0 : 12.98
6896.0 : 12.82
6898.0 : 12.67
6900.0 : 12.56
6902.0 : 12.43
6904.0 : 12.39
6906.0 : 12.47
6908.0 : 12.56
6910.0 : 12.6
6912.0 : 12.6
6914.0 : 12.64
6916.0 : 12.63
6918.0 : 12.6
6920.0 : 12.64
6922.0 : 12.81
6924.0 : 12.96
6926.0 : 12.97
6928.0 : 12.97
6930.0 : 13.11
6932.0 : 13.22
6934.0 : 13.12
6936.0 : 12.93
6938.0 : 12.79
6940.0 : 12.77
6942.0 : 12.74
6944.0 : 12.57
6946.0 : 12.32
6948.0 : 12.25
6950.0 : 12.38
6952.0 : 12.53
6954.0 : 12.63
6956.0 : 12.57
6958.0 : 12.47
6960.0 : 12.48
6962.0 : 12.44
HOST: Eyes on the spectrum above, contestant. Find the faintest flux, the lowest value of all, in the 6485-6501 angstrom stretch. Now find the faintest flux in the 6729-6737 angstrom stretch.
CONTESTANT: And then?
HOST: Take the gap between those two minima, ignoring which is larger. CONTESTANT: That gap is 0.31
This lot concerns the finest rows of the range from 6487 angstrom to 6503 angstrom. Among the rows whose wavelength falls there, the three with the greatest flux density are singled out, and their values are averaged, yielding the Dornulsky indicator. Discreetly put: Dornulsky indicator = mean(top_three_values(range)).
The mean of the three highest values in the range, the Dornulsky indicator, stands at 13.7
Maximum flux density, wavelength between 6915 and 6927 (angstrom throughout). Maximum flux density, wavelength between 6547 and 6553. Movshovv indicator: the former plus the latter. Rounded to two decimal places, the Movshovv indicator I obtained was 26.32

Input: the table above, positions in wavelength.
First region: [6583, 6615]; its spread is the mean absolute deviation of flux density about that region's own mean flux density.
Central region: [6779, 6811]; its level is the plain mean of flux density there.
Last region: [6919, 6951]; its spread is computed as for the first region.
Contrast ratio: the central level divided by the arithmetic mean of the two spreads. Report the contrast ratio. 60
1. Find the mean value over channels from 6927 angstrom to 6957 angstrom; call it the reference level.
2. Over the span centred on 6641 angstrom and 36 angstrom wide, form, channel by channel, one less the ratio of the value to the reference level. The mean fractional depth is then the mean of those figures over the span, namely -0.040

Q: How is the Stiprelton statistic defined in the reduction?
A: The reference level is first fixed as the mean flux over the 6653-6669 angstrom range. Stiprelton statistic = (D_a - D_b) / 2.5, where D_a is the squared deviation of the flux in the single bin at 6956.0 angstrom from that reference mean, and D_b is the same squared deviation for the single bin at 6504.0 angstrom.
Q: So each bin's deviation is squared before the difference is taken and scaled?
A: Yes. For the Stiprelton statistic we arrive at -0.22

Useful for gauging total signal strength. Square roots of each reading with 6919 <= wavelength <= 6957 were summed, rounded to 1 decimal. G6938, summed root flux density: 67.8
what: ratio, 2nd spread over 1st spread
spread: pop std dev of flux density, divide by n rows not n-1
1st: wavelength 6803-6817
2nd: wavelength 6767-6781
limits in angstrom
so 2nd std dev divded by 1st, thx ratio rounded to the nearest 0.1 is 1.5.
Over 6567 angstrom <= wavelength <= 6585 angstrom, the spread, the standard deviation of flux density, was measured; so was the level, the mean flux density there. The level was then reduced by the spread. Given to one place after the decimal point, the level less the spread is 12.8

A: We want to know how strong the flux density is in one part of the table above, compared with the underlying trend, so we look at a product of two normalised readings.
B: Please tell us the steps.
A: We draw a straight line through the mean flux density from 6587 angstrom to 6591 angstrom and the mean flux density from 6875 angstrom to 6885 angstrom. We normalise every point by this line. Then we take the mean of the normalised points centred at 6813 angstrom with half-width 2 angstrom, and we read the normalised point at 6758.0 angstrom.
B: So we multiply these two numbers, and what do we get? 0.94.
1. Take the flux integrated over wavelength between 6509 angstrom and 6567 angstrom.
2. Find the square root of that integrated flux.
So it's 27.6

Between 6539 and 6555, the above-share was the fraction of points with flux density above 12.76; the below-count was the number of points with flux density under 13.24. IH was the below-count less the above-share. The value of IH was 2.0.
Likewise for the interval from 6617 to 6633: -1.0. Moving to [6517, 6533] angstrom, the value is 1.0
